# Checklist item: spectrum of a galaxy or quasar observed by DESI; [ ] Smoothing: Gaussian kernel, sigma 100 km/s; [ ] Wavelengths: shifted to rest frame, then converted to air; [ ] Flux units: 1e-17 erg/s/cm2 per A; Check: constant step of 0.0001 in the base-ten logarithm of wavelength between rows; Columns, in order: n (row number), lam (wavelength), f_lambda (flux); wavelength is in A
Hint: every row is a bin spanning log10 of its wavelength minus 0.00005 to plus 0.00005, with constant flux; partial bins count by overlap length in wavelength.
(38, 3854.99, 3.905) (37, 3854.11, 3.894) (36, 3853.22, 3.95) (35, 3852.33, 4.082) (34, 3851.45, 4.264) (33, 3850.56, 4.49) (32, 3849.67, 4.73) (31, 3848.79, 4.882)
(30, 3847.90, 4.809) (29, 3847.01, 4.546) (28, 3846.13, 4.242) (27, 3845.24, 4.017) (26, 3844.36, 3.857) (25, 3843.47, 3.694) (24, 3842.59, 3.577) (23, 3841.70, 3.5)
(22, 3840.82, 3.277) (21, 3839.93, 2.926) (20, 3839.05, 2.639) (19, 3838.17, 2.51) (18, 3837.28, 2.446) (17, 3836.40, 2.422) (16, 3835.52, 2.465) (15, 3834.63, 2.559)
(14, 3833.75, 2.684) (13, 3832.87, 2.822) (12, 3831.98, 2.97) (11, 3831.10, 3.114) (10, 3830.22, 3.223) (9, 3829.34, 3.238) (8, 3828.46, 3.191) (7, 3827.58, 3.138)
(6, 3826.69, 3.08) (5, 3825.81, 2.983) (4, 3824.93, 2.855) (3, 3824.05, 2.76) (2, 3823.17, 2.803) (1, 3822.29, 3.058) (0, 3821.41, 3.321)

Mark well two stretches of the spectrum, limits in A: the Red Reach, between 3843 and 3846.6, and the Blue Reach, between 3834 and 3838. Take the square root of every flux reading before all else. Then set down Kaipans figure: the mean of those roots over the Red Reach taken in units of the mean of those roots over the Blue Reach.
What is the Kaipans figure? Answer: 1.26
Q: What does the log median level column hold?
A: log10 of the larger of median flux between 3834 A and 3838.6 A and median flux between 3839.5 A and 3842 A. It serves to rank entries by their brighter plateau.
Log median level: 0.52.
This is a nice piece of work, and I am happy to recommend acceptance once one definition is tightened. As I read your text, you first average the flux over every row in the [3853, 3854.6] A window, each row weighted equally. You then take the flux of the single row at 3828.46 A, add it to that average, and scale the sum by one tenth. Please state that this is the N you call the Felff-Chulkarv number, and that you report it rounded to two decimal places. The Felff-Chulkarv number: 0.71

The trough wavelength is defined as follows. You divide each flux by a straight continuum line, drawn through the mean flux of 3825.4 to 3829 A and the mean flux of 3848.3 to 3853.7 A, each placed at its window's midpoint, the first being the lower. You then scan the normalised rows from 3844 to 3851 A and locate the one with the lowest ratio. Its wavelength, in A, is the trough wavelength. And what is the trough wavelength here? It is 3844.36 A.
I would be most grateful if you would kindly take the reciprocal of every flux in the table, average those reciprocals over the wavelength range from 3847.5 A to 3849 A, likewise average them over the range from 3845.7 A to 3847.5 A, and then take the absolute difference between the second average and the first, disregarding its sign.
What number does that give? 0.021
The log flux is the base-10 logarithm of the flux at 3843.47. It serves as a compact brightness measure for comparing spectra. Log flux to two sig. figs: 0.57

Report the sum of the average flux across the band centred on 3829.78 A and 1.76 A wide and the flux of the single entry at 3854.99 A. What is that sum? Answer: 7.1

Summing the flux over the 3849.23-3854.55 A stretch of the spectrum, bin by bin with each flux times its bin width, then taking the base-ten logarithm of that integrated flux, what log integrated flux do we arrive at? 1.35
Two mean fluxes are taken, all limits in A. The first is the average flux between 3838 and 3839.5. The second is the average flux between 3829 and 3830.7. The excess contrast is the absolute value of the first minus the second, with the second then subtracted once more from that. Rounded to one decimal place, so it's -2.6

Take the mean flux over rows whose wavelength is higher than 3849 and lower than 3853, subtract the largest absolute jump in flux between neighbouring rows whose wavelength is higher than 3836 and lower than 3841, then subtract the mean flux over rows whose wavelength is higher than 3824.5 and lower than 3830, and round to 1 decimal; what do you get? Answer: 1.0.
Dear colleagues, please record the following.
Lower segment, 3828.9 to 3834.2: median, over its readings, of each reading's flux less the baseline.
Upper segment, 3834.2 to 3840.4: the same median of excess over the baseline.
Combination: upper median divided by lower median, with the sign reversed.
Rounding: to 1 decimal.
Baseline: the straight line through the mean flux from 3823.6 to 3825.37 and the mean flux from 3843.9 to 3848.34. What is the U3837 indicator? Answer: -4.7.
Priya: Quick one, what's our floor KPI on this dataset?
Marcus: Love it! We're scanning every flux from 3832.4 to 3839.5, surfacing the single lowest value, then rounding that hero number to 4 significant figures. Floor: 2.422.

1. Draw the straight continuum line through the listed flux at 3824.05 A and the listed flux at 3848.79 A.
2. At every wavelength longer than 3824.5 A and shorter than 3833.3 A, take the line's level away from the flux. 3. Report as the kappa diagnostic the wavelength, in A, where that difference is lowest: 3832.87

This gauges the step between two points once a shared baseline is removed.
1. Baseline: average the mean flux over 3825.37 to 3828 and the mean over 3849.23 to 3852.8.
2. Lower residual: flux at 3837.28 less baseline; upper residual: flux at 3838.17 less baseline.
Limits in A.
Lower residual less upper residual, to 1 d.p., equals -0.1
